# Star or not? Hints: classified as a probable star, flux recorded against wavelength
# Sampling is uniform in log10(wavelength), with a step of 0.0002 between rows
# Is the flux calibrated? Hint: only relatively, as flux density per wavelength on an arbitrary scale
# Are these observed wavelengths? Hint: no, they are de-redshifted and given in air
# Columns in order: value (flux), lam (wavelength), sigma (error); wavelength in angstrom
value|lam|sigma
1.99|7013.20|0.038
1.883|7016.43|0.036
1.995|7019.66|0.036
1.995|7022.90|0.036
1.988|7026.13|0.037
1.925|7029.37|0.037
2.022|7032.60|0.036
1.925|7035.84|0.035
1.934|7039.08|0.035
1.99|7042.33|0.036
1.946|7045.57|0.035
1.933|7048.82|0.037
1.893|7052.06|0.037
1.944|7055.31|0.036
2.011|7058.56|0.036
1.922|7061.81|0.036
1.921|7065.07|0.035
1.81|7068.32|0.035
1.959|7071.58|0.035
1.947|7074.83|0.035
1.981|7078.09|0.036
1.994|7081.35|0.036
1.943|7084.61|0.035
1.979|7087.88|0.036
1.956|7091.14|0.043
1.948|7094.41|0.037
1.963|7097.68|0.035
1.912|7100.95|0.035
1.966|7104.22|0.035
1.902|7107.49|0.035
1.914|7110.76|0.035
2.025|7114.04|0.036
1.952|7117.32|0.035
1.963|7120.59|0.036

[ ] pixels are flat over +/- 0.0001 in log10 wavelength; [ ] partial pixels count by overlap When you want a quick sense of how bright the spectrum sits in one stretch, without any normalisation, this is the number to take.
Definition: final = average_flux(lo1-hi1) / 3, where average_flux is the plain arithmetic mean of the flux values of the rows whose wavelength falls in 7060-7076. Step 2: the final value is 0.637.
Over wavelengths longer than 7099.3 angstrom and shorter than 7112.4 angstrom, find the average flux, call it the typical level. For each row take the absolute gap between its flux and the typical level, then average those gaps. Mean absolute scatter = 0.021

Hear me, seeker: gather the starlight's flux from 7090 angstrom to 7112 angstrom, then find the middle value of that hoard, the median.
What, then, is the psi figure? 1.948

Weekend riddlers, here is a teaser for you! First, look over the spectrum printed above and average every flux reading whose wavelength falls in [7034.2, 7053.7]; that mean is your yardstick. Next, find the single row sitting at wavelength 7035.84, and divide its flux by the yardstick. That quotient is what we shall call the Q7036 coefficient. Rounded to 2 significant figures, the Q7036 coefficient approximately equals 0.99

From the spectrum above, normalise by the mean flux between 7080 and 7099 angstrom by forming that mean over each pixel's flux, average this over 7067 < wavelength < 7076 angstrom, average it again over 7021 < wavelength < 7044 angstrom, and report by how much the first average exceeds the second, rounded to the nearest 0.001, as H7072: 0.034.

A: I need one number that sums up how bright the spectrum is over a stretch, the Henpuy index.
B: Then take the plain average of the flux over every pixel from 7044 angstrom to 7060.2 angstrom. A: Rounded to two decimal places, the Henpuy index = 1.95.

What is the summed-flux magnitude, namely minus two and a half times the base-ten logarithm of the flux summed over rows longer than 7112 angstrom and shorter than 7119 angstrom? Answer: -1.499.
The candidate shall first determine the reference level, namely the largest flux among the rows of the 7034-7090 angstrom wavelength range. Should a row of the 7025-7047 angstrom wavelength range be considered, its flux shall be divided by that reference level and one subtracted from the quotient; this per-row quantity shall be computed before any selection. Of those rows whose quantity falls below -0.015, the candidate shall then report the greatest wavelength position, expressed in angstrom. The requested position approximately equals 7045.57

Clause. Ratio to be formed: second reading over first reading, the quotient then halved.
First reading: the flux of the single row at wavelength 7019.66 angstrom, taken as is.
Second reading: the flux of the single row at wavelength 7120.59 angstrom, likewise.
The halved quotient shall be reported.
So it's 0.492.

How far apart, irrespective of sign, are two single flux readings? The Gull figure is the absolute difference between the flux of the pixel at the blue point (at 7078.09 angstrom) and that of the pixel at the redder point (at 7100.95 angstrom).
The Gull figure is 0.07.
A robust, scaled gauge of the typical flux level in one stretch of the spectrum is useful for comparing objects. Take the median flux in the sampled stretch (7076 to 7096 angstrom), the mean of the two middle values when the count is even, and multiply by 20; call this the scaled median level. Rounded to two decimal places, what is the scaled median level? 39.35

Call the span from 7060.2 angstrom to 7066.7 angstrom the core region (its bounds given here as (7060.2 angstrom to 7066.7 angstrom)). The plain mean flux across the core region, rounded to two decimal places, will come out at 1.92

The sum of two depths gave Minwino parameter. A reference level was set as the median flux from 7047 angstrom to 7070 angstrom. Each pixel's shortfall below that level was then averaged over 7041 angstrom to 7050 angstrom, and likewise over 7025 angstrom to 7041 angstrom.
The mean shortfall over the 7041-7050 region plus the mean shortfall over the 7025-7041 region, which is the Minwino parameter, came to -0.071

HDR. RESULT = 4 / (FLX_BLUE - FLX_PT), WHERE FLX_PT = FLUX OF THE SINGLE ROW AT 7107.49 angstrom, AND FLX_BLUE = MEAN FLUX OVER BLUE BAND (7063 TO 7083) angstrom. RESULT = 120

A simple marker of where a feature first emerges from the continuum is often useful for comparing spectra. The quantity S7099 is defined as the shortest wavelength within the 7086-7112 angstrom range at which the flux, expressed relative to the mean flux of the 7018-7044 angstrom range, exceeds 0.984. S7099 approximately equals 7087.88 angstrom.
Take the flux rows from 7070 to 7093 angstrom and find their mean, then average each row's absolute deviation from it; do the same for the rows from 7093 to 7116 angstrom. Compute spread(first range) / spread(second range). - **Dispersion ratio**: 0.51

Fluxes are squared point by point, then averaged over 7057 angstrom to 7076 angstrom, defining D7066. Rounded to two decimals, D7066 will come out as 3.72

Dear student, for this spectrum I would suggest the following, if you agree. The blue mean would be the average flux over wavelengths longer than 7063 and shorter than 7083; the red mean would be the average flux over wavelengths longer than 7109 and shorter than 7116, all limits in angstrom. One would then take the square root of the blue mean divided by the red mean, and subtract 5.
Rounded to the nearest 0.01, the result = -4.01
